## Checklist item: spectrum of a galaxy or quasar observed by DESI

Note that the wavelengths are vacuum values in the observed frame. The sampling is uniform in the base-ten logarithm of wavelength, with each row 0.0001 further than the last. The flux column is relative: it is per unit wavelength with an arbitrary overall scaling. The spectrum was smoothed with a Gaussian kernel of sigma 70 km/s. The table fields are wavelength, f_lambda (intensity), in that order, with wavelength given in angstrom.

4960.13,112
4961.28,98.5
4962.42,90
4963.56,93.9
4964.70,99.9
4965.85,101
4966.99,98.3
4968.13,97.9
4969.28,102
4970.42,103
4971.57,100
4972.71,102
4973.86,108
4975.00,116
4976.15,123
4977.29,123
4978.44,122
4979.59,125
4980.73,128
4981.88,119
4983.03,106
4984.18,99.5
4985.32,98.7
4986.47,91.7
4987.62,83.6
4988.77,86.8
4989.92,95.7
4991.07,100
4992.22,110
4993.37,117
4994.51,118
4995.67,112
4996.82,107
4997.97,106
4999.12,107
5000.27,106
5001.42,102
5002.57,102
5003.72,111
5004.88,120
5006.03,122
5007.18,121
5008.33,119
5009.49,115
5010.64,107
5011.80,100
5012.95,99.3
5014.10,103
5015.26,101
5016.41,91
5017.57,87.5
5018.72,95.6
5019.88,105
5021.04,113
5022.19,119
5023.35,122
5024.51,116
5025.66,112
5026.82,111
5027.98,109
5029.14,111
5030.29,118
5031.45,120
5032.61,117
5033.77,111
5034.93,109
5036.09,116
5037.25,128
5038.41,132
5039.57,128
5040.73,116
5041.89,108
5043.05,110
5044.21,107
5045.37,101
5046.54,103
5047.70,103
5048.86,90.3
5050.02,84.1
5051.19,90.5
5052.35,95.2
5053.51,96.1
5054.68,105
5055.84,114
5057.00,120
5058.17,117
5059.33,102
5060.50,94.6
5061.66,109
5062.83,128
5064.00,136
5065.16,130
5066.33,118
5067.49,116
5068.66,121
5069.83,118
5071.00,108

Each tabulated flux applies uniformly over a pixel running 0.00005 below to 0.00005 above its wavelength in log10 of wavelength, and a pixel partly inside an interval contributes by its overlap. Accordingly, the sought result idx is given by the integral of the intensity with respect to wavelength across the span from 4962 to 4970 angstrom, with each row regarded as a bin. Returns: 783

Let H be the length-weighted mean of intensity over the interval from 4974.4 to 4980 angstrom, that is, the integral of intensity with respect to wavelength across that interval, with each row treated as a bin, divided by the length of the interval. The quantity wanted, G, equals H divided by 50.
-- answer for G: 2.43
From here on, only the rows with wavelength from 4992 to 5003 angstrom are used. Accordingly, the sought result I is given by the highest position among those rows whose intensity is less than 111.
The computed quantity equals 5002.57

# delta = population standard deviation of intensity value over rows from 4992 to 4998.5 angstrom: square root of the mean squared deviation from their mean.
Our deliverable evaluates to 4.6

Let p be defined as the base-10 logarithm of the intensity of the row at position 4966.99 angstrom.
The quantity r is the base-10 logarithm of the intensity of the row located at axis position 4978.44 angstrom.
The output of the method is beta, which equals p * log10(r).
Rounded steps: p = 1.99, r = 2.09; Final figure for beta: 0.636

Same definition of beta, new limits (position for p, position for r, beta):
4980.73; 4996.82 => 0.648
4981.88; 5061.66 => 0.642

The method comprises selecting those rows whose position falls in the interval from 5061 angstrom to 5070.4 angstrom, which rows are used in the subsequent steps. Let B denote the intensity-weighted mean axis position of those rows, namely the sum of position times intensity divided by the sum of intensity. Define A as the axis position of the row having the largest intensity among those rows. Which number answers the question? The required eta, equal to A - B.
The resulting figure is -1.7 angstrom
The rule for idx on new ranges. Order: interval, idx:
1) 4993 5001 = 881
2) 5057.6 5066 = 980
